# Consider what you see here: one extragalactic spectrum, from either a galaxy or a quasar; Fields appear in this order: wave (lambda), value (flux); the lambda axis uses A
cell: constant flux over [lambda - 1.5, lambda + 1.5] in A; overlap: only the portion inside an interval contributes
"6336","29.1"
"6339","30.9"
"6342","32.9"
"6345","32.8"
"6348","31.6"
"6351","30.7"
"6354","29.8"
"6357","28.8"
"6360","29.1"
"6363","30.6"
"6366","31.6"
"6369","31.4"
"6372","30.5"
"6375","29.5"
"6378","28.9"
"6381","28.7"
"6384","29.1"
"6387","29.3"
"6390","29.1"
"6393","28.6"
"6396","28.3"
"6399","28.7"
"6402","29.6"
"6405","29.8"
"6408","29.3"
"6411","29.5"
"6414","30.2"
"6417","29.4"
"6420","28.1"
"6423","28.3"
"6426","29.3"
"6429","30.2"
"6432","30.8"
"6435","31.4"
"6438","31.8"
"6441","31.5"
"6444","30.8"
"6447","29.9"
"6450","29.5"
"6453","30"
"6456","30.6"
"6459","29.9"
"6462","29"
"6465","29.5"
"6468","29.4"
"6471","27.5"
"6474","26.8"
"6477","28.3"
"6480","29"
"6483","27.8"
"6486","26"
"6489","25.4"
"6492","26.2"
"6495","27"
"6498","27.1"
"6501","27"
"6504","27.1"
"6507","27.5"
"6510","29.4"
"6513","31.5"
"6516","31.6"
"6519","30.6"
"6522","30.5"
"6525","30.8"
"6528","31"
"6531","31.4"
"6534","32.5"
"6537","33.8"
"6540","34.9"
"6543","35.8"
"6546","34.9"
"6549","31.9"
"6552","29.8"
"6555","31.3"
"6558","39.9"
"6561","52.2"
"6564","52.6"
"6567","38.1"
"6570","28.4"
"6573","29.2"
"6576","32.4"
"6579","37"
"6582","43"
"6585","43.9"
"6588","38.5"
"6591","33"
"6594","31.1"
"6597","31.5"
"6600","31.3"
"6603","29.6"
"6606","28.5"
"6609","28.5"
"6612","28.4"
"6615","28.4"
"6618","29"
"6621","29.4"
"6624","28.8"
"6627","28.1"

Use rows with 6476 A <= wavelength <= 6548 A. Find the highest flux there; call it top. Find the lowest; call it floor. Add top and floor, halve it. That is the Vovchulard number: 30.6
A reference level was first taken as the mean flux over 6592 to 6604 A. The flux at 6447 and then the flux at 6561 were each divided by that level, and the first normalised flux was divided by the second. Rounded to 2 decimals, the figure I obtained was 0.57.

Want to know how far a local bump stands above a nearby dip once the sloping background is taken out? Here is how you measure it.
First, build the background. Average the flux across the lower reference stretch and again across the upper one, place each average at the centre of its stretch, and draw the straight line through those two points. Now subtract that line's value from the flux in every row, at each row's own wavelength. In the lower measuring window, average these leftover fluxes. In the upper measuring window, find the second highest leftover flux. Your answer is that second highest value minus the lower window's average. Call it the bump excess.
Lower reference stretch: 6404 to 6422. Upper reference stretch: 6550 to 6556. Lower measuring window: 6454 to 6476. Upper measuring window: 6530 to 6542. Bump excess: 4.2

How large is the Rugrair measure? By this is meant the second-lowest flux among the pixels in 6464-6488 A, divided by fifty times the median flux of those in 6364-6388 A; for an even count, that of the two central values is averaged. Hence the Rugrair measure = 0.0182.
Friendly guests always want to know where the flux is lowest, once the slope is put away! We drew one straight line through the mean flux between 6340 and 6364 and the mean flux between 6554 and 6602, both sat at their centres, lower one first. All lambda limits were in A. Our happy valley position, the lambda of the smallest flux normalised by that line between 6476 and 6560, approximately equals 6489 A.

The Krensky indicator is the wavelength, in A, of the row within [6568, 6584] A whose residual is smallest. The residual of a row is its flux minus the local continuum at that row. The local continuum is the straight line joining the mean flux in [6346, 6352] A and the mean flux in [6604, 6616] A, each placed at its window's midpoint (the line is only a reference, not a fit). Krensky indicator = 6570 A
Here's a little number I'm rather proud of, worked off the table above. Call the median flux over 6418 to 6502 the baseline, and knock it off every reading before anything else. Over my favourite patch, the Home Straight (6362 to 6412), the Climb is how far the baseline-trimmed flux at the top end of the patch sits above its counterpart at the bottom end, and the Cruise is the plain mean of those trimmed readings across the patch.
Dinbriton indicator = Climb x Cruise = -0.4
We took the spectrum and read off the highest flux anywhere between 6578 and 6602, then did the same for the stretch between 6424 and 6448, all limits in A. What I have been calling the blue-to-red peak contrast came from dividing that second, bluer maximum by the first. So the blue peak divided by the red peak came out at 0.72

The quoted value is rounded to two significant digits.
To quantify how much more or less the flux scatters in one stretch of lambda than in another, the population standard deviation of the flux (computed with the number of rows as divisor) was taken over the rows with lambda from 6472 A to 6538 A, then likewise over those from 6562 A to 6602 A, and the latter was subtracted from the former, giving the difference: -4.4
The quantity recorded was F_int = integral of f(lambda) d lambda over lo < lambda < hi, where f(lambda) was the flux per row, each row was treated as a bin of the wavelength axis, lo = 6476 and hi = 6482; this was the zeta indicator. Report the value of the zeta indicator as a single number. 172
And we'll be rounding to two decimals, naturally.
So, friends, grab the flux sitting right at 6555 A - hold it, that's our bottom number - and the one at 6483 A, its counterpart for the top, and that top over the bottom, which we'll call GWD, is 0.89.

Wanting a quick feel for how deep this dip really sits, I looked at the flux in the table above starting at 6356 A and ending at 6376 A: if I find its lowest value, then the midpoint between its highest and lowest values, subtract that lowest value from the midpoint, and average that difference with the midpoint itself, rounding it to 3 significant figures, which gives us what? 15.8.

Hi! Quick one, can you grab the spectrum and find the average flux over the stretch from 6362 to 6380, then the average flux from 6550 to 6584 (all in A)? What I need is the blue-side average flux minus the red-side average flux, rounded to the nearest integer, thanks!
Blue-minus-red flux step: -7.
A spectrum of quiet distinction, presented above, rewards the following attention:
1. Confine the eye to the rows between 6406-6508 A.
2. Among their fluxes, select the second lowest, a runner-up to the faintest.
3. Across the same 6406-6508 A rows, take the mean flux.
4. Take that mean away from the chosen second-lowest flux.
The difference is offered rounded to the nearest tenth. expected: -2.9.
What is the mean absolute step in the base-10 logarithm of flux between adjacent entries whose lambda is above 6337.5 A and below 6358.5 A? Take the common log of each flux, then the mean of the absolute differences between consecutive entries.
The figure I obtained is 0.014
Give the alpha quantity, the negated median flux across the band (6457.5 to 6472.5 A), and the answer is -29.4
